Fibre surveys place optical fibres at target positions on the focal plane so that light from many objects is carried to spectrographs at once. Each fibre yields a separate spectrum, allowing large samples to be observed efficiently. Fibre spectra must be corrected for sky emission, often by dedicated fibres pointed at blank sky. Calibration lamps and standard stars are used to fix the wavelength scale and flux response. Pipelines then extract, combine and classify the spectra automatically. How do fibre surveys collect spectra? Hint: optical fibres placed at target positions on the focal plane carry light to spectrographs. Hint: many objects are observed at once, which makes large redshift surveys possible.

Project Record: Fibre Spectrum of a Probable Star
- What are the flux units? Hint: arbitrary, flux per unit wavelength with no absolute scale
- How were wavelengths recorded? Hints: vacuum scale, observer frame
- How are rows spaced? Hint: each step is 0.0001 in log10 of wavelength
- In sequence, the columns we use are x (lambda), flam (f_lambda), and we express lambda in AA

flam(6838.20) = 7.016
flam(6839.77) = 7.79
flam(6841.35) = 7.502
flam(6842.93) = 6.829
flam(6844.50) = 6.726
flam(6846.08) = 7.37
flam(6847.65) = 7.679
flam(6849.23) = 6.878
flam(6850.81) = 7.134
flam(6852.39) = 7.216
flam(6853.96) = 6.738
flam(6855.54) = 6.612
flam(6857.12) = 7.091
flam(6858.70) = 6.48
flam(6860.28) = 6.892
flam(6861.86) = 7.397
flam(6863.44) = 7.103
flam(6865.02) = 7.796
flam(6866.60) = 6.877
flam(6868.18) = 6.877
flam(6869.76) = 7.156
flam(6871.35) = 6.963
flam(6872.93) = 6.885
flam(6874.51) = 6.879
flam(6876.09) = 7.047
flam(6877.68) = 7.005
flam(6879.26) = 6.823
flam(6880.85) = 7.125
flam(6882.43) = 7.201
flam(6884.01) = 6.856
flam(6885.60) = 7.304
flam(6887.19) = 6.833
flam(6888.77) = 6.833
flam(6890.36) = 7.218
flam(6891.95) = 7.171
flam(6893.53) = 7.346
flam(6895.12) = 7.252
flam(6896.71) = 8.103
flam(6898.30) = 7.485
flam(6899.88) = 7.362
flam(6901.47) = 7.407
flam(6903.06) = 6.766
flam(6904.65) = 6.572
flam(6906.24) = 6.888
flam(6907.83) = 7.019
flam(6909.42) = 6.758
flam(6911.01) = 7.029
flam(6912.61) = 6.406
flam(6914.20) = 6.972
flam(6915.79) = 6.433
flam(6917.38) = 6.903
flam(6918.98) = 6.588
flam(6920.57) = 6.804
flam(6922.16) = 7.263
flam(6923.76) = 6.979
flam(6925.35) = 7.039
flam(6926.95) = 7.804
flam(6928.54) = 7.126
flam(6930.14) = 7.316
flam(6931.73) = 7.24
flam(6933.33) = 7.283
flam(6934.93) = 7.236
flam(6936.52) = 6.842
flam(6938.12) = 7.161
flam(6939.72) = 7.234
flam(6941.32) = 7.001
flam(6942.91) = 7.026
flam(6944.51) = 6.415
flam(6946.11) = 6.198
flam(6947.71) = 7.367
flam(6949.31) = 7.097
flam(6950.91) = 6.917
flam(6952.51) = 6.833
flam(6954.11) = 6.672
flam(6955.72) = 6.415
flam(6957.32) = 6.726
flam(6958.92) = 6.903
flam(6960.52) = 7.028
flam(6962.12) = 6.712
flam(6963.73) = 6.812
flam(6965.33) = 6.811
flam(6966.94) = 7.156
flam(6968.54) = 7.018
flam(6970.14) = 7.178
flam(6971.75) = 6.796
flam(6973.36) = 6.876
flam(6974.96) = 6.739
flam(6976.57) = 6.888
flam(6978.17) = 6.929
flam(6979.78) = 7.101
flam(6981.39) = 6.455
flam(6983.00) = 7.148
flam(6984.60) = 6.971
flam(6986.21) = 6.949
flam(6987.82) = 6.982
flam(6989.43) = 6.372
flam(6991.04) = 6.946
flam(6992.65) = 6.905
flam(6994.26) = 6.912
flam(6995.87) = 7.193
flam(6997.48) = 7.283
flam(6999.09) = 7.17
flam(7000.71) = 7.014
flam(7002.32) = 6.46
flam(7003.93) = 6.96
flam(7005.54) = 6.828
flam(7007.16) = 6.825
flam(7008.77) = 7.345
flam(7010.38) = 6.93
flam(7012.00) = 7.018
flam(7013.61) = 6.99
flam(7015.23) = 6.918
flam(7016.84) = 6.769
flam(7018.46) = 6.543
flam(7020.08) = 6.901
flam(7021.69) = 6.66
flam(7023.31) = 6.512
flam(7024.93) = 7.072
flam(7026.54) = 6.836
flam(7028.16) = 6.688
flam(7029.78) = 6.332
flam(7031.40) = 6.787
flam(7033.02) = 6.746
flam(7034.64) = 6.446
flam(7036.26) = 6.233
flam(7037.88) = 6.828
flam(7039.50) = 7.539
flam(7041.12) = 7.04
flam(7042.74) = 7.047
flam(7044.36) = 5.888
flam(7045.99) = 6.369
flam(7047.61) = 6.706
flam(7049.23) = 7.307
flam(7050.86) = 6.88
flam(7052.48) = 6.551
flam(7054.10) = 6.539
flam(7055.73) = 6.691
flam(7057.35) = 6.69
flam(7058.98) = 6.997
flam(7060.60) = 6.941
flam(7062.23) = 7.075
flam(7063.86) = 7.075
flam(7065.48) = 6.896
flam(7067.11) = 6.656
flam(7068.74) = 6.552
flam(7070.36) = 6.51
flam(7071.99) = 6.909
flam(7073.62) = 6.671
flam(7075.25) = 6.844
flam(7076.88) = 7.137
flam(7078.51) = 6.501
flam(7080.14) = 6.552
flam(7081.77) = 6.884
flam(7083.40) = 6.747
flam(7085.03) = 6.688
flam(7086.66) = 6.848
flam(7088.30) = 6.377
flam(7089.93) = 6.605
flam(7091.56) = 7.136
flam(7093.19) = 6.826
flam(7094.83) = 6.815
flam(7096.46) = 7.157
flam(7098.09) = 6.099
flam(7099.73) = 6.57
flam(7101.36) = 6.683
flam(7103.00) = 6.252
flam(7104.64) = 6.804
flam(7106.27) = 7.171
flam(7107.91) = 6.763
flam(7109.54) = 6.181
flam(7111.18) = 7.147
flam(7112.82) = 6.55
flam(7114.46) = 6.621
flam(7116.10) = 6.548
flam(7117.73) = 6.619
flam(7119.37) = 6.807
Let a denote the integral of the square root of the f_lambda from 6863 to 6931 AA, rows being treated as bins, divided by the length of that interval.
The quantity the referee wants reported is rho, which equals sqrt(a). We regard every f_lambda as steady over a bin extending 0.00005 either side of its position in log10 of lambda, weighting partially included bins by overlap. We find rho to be 1.63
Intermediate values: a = 2.66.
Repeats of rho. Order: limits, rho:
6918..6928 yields 1.63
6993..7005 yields 1.63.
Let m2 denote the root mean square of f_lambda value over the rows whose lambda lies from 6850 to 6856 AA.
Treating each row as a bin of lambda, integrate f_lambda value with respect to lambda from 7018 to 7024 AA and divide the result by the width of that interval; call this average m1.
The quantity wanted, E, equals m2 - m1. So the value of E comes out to 0.27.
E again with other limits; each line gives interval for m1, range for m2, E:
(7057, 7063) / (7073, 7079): -0.15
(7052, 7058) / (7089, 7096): 0.22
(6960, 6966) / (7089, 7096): 0.02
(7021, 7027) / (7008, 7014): 0.30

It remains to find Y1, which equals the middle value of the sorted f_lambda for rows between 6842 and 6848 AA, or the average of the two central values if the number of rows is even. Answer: 7.1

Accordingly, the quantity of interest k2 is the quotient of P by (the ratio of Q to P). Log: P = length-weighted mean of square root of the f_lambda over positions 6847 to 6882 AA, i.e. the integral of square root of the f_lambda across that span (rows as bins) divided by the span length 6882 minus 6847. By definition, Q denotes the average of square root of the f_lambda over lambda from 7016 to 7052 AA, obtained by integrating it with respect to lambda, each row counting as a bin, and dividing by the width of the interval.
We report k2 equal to 2.71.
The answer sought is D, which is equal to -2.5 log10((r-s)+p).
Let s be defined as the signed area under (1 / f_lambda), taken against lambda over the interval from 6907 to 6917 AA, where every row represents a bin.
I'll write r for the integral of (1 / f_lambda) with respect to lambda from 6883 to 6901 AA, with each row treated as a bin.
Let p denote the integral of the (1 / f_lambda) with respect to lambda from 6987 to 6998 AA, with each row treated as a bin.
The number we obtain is -1.0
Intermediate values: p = 2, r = 2.5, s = 1.5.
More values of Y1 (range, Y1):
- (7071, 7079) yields 6.8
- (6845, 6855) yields 7.2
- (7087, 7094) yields 6.7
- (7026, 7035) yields 6.7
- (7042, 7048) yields 6.5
